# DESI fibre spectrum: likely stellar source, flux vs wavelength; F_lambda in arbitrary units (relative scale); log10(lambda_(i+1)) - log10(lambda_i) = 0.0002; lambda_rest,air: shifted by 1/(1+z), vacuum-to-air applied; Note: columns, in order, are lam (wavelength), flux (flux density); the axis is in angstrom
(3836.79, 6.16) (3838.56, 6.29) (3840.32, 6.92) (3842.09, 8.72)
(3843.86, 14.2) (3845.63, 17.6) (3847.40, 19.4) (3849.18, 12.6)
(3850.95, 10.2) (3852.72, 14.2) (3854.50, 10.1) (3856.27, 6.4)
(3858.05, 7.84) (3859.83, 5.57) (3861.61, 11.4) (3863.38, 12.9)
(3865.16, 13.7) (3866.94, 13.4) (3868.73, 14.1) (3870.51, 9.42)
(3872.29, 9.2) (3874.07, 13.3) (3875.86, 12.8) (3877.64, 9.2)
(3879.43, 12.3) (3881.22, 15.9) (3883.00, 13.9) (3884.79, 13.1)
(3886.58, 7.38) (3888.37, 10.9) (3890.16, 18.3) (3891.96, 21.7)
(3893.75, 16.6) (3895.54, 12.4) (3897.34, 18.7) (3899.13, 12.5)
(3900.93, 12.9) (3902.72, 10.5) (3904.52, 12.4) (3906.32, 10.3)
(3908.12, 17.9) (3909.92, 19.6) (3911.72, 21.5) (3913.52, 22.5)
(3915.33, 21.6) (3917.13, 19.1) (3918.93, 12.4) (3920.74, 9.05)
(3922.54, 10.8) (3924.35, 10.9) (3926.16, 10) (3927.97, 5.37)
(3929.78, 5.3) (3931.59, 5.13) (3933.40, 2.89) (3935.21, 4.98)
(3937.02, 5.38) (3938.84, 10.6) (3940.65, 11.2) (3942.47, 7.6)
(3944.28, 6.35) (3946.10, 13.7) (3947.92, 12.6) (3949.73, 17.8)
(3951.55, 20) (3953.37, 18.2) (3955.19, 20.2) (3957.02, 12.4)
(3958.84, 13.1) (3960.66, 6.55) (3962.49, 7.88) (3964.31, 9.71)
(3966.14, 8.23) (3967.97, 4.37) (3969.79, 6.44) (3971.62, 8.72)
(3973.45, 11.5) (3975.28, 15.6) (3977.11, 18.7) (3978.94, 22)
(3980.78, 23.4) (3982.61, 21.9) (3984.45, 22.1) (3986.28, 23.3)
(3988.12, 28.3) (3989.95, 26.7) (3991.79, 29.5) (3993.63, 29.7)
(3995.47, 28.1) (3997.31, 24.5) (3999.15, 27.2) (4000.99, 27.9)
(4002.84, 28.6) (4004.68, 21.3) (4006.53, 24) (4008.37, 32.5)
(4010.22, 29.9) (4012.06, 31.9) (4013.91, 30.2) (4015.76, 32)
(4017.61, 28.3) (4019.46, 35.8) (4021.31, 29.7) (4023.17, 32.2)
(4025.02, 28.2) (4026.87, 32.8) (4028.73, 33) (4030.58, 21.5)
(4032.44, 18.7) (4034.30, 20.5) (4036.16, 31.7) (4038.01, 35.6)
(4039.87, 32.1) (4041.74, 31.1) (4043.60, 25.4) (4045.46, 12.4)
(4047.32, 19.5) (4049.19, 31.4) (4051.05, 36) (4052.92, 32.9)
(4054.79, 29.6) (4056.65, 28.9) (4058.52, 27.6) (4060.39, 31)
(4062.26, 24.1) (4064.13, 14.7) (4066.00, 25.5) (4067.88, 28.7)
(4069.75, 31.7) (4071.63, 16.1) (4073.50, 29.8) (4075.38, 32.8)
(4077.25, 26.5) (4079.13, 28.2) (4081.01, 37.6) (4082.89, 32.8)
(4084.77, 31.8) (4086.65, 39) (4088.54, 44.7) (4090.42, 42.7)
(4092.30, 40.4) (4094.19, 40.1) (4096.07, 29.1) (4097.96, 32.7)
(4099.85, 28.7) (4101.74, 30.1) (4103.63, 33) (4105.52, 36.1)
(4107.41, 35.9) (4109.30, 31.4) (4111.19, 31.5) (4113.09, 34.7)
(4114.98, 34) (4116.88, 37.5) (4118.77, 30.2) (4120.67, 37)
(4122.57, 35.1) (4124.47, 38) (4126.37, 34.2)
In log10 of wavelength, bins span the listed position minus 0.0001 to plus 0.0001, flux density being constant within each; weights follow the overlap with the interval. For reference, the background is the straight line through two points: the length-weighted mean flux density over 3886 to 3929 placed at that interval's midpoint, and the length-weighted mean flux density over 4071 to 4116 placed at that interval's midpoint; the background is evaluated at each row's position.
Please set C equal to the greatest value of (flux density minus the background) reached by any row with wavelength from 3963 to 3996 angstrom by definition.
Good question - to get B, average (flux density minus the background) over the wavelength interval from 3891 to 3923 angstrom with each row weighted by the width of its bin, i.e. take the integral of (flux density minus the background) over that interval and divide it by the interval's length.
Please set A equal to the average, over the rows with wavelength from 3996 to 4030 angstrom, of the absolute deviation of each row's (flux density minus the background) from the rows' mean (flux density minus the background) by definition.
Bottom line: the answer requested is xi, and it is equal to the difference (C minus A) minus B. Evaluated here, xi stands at 3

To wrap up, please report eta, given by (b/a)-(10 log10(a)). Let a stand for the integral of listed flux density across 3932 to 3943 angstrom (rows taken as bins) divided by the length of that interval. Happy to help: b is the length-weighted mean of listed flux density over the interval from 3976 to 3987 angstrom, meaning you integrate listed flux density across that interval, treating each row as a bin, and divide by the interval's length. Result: -5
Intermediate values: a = 7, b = 22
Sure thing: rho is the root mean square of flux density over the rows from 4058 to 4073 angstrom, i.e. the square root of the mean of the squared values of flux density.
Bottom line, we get 26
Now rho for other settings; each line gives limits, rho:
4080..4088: 35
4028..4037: 26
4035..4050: 28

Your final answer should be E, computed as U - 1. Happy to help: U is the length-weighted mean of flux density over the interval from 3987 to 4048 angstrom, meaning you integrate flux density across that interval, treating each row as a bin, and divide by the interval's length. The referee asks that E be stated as 27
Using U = 28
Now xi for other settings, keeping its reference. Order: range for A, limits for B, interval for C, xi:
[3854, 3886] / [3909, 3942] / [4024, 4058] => 11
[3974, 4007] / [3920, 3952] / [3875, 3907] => 14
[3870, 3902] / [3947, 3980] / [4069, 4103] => 16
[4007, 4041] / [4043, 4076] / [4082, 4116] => 11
